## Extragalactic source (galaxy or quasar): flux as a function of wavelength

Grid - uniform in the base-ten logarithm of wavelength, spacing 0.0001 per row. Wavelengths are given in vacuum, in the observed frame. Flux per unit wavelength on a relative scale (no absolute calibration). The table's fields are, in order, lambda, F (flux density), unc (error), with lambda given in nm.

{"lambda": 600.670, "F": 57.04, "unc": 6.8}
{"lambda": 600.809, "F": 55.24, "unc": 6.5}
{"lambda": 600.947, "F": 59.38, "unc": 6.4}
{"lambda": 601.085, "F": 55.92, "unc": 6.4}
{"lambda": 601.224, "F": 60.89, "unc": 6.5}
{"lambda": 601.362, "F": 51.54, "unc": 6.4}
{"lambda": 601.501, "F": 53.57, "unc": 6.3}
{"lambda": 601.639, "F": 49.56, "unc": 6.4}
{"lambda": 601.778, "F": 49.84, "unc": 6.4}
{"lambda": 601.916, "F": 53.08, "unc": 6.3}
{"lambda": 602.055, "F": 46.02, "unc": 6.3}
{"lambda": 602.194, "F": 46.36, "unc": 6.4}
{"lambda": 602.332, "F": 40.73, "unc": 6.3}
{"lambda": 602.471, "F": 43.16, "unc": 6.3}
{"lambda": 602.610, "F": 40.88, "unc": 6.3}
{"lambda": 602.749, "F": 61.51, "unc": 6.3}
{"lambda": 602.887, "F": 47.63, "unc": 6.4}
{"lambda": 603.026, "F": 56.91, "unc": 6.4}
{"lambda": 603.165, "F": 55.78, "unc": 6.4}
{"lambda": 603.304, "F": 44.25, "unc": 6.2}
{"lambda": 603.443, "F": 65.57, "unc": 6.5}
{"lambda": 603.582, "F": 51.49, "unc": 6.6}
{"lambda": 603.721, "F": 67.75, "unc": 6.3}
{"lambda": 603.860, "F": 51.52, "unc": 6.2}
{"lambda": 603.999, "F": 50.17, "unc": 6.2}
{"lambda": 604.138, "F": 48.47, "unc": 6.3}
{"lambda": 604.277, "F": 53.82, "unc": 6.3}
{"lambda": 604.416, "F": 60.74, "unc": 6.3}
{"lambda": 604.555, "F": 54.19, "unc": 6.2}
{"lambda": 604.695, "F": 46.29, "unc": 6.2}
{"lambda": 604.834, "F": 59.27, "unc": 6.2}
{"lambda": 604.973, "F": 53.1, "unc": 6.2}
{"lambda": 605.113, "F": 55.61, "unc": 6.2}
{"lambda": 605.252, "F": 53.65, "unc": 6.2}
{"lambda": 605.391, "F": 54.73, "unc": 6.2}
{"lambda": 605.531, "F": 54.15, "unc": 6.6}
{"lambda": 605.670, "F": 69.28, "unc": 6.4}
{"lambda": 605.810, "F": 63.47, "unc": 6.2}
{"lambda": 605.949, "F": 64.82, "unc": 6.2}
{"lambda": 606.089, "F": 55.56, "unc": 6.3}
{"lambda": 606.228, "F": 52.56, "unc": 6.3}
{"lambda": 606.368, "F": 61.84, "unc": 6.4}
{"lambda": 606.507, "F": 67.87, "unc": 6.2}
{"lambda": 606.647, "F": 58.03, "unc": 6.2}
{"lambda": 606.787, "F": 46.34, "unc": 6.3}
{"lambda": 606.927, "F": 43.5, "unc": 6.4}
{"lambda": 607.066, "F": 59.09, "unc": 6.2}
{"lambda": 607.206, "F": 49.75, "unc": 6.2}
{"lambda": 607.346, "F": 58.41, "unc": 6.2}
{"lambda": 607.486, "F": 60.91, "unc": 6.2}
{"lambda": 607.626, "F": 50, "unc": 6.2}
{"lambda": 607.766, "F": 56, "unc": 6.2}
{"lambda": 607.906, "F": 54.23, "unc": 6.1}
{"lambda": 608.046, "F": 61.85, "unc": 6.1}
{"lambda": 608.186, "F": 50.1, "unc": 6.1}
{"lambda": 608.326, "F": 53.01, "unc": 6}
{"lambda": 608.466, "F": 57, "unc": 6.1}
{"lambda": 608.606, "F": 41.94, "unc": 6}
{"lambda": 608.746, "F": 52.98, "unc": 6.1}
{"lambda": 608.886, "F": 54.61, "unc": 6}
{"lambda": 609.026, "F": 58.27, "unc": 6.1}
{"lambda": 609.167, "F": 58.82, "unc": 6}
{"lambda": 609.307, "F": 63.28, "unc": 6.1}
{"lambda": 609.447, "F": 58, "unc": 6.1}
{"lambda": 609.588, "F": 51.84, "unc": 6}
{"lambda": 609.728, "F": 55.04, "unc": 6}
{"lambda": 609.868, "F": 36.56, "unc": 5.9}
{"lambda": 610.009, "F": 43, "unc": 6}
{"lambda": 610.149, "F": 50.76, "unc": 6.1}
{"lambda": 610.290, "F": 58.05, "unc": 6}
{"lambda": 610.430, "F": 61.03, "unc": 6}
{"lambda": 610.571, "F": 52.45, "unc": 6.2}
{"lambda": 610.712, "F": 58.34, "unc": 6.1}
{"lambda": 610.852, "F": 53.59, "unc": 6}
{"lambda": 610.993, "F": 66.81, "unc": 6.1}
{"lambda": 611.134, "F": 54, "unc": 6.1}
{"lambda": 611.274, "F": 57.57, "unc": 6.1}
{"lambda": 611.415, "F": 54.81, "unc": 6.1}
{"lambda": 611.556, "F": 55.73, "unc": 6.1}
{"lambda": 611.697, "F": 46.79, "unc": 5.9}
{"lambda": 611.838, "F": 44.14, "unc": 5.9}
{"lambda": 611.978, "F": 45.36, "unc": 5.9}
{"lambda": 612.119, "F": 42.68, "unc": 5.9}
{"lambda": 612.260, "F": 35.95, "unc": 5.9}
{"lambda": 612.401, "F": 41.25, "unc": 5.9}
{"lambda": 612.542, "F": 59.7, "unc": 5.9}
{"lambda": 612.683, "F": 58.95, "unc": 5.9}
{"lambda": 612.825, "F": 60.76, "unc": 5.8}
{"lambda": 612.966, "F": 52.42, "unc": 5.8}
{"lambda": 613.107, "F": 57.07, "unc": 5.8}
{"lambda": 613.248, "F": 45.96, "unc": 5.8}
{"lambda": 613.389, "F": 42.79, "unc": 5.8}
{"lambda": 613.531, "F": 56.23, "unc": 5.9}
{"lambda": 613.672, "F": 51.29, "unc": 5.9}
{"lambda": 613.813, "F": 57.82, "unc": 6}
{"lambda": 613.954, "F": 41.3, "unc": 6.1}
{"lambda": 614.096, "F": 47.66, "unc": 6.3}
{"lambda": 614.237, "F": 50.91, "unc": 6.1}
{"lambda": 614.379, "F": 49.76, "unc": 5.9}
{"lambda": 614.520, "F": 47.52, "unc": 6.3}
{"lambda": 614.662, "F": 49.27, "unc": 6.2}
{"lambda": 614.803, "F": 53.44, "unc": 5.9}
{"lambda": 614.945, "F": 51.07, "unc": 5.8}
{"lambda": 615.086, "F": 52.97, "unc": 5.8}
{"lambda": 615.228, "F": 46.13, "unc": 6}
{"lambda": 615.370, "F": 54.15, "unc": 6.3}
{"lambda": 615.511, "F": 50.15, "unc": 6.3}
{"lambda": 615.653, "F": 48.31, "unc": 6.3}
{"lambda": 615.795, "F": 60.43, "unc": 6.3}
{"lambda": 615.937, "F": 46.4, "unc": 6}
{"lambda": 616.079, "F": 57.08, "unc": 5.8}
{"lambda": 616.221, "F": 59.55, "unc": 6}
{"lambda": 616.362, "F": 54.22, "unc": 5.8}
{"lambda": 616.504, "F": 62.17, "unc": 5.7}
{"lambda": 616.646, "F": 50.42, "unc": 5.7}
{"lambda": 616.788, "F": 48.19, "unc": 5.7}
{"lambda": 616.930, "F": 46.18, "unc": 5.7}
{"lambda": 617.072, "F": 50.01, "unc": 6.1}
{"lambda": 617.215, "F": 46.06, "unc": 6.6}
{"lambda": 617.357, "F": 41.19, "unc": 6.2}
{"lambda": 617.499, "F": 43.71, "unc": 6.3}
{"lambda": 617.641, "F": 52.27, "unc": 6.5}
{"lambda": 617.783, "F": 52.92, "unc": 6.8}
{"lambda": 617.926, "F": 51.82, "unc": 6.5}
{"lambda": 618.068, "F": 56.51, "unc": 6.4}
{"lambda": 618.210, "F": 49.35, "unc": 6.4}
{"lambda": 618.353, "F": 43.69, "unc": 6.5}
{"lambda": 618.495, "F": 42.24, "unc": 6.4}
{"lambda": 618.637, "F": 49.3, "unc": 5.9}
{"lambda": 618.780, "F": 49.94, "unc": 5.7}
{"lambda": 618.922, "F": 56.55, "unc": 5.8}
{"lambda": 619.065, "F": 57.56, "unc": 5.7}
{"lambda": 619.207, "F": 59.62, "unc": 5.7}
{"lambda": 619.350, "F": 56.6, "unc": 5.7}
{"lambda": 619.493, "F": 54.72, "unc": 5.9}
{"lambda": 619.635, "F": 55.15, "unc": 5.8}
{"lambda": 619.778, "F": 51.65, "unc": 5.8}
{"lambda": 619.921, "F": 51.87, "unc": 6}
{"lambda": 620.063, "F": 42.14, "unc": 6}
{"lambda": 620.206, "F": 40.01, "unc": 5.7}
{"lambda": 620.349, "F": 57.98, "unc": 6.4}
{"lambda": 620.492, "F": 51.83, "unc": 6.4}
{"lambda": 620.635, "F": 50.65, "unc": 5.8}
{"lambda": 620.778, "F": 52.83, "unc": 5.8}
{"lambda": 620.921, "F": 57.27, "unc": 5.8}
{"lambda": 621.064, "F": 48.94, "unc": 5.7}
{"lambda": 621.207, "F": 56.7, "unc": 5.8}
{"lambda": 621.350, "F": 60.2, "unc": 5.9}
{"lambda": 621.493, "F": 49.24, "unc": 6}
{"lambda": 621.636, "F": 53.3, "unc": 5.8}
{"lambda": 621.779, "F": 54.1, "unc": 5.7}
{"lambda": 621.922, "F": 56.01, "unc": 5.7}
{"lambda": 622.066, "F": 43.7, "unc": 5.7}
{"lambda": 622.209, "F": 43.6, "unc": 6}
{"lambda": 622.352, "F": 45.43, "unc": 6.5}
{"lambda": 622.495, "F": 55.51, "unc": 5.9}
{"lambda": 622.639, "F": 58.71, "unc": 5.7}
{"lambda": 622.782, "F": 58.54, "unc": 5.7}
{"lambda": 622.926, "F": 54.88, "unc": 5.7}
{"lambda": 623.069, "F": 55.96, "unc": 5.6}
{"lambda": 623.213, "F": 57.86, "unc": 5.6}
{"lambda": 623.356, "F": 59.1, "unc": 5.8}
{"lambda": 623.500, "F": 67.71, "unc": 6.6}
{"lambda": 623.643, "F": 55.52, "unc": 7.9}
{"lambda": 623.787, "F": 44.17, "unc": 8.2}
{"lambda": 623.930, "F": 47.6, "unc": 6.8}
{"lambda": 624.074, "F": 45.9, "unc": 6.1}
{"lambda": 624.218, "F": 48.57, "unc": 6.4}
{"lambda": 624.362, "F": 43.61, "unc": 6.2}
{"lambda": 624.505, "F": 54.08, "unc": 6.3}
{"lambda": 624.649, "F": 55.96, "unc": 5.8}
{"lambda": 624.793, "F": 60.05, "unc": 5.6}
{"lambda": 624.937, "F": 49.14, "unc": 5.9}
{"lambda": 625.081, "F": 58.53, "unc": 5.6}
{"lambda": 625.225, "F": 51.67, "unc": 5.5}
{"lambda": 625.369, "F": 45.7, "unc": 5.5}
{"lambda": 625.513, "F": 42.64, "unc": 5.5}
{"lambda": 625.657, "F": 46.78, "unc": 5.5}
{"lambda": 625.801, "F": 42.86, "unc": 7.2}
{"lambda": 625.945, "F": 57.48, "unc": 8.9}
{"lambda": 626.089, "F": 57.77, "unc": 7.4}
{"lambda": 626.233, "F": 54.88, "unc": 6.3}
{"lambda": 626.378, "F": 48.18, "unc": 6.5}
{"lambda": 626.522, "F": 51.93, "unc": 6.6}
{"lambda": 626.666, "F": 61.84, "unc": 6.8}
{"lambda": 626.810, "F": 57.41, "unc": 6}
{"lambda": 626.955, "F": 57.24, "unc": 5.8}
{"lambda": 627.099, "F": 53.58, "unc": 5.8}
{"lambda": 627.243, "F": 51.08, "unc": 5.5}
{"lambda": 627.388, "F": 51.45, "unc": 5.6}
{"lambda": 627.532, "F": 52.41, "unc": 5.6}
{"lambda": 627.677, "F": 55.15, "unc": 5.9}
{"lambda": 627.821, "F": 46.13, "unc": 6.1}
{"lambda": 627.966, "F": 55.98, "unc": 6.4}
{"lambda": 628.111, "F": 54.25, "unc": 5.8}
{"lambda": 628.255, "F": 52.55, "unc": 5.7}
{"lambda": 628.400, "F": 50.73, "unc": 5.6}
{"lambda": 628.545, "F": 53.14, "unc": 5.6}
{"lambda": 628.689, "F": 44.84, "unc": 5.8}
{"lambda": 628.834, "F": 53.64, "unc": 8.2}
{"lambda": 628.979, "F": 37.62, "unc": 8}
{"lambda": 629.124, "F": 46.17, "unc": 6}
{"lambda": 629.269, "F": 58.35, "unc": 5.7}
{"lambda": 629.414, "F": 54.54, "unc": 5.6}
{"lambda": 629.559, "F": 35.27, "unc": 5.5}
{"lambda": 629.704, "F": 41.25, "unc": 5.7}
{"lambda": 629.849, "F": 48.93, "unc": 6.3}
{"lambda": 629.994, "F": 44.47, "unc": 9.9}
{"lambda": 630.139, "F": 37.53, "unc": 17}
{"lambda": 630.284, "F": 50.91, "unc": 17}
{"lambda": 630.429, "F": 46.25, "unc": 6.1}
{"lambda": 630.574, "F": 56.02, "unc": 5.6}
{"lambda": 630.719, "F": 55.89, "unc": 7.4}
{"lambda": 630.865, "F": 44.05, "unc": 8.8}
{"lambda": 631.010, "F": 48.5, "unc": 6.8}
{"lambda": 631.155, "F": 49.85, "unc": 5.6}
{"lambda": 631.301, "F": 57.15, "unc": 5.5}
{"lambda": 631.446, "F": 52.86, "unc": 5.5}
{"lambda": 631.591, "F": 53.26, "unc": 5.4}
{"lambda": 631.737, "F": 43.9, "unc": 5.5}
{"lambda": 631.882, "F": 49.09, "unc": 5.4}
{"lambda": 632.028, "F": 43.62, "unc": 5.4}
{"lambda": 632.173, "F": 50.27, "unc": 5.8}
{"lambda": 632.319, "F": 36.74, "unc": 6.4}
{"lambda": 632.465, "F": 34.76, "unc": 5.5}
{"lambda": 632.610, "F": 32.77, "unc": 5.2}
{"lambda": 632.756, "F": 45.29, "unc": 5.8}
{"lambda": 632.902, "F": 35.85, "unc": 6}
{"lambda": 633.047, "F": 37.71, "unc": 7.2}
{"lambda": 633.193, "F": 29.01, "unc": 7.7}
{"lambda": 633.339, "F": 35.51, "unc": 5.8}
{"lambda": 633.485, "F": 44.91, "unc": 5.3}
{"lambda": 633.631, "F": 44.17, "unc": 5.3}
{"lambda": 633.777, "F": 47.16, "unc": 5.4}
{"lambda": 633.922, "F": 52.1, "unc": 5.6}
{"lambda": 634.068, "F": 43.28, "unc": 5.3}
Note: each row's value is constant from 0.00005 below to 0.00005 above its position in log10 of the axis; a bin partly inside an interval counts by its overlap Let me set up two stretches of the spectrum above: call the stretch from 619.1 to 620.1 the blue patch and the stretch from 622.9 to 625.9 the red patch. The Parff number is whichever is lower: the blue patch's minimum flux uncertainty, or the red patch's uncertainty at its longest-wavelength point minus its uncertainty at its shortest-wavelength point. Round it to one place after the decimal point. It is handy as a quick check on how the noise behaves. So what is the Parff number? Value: 1.5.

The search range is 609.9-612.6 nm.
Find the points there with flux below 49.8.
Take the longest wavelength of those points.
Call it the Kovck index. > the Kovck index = 612.401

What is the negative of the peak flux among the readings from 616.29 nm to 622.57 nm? -62.2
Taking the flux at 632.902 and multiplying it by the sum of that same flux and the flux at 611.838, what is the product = 2868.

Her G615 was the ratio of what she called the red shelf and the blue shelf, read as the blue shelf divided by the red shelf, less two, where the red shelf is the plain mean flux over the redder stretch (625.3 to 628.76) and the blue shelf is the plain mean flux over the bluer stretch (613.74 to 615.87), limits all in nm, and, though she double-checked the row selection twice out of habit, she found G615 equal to -1.023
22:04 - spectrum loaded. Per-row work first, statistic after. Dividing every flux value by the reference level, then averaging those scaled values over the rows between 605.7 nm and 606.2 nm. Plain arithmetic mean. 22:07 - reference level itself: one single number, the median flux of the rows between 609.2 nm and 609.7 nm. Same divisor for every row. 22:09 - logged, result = 1.06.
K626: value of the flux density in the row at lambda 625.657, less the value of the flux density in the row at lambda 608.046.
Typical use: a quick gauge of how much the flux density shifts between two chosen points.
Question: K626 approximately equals -15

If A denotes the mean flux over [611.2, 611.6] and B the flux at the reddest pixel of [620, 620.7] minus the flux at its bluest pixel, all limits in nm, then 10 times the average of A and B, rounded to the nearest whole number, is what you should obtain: 323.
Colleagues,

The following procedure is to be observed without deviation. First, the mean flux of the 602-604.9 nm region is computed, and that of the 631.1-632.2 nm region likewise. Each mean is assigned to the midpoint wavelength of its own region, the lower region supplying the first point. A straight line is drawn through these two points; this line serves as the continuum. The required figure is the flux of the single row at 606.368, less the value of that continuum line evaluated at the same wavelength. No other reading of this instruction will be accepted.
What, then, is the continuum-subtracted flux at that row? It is 10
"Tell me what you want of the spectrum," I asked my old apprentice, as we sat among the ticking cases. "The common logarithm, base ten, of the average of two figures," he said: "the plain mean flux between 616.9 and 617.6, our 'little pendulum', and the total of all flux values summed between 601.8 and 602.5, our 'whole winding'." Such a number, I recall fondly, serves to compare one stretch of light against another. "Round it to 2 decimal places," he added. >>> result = 2.14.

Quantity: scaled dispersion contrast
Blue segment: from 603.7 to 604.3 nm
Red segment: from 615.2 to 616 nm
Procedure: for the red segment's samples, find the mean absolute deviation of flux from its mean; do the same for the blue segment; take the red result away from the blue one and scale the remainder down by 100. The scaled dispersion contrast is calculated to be 0.01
